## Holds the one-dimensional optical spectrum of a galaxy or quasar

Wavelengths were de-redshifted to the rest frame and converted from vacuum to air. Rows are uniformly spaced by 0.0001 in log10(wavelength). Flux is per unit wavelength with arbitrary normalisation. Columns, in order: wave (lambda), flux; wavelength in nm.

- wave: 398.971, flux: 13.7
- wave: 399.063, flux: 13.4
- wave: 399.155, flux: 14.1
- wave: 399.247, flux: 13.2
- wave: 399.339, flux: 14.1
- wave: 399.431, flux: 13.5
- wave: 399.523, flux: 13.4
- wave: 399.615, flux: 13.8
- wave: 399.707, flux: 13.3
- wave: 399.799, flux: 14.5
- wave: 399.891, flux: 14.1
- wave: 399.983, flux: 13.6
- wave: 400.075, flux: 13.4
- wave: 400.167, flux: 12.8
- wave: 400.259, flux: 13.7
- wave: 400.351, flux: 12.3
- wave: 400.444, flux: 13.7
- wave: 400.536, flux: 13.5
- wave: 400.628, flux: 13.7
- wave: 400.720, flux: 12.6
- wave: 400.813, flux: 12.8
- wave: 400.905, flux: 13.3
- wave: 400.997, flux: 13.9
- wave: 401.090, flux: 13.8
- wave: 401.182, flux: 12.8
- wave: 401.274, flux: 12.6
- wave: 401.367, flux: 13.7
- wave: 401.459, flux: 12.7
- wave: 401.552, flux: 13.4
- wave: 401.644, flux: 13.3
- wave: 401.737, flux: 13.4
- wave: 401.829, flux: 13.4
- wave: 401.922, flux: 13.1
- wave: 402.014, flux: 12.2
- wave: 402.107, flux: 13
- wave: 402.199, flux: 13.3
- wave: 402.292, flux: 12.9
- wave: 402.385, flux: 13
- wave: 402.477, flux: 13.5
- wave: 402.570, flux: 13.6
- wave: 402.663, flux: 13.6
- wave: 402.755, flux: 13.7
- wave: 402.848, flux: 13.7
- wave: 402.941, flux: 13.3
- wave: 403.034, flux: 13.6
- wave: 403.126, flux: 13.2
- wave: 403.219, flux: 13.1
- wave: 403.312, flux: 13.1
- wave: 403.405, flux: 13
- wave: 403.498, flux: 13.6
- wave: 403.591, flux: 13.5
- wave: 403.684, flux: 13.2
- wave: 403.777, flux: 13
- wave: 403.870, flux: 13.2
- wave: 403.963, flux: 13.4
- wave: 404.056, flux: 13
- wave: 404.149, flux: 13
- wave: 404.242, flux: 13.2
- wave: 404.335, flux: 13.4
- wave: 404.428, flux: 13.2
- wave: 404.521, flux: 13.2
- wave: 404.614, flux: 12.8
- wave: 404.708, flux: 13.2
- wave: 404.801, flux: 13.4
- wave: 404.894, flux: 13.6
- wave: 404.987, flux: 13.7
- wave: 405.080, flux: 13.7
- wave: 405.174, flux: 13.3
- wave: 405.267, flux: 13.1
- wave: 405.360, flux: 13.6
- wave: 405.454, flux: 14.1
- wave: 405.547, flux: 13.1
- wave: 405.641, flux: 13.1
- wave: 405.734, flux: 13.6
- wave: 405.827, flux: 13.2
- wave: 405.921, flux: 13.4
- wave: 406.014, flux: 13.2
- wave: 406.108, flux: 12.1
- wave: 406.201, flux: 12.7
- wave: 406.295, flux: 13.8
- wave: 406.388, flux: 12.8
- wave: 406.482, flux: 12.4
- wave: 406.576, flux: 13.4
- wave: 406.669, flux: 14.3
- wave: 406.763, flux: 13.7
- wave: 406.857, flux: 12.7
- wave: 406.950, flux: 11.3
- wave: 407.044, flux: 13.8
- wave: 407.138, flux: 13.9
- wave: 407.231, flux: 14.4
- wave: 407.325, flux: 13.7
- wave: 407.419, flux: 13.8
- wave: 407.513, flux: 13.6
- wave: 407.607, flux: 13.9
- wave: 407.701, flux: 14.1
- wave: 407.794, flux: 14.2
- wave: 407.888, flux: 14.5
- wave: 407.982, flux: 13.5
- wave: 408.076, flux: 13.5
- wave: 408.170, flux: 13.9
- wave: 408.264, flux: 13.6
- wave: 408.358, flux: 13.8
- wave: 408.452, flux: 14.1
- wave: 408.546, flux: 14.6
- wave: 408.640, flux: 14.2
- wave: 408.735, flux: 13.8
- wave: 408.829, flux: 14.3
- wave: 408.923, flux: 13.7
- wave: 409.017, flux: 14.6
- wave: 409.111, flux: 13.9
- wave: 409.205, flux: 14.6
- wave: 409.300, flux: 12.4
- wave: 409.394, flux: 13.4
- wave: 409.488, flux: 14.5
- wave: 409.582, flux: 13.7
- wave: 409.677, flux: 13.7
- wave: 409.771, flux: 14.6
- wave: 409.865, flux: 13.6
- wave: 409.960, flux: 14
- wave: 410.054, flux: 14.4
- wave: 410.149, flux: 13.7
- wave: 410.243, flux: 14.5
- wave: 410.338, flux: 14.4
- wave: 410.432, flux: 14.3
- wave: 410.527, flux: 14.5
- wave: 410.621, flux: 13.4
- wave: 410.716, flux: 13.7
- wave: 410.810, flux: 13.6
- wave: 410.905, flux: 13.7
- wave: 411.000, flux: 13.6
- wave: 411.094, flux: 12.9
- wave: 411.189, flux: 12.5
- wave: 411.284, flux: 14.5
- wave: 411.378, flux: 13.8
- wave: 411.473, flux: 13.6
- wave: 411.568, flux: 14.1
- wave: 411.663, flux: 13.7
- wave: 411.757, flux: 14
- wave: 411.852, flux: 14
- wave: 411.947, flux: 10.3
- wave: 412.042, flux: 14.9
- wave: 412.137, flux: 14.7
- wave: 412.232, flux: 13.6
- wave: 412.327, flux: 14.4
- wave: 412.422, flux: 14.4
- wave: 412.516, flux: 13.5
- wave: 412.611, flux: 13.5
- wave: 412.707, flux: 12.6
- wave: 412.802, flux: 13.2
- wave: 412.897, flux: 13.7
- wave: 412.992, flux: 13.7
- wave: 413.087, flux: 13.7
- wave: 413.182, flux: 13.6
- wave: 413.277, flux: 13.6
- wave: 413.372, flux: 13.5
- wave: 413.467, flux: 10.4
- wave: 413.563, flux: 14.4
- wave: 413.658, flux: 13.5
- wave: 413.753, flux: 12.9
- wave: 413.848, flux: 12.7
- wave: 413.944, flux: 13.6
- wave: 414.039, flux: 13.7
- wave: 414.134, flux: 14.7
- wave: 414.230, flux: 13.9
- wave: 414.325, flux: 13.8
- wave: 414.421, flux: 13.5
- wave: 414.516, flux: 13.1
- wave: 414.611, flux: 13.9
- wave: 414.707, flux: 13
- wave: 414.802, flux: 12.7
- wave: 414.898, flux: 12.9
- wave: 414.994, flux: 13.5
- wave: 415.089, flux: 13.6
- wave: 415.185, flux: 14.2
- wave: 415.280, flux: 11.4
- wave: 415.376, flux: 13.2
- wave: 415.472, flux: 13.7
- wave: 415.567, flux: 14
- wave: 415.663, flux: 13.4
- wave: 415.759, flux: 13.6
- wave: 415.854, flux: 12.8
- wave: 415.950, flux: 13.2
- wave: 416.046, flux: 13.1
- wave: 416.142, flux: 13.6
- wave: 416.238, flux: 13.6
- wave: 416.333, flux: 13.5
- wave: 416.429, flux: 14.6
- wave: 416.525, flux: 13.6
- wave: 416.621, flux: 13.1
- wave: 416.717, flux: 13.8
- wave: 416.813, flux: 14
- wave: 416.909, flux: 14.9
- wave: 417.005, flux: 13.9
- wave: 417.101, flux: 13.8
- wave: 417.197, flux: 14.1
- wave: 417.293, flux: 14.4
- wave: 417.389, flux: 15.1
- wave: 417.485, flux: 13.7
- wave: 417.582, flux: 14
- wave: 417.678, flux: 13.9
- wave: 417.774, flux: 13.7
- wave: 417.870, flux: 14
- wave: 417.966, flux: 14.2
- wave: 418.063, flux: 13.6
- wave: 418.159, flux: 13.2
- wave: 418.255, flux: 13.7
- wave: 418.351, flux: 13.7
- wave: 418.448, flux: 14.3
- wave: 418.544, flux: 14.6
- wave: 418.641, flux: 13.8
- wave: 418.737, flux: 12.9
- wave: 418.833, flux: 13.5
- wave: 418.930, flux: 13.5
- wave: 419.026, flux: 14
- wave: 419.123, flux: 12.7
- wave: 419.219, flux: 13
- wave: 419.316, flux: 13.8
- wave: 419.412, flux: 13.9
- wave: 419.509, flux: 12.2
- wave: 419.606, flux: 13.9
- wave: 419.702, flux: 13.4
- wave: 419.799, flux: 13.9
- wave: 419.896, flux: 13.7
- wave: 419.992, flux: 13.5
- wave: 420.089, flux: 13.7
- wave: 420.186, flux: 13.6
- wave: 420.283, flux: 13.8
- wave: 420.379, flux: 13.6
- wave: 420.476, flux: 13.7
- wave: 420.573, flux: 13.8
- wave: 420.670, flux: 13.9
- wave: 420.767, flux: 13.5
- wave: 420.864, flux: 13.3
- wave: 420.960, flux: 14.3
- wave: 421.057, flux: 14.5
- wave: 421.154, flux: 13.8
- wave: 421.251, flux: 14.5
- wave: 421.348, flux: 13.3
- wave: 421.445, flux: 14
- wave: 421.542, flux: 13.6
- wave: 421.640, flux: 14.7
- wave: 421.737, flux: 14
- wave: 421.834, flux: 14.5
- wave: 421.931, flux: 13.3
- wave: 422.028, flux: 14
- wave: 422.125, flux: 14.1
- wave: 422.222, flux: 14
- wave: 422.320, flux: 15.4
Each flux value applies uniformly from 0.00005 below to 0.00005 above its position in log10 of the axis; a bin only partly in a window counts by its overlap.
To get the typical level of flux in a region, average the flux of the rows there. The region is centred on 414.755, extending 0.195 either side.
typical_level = 13.1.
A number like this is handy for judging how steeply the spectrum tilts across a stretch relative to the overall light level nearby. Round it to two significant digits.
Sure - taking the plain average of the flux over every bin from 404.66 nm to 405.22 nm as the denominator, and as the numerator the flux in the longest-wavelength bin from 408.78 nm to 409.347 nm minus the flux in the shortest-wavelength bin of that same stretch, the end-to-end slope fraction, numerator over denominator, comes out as -0.14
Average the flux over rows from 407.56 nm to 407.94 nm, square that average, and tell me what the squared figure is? 201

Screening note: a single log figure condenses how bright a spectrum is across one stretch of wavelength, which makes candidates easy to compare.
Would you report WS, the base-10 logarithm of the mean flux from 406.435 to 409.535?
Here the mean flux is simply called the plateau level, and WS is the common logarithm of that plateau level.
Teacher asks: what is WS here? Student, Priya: 1.14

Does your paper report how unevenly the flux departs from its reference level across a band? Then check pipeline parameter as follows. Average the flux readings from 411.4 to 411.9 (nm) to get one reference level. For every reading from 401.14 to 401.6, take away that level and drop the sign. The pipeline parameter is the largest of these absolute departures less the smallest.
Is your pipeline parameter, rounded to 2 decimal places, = 1.10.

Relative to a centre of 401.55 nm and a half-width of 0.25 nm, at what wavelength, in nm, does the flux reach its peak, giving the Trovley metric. 401.367 nm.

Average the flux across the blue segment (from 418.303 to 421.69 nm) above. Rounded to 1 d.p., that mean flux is 13.7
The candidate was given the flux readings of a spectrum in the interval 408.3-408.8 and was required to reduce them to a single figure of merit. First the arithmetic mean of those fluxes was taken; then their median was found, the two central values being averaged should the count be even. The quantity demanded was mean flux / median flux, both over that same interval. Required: 1.00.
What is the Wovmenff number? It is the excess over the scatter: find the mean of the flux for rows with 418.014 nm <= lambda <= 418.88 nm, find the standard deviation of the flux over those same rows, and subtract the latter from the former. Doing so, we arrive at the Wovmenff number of 13.2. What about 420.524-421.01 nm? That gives 13.4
